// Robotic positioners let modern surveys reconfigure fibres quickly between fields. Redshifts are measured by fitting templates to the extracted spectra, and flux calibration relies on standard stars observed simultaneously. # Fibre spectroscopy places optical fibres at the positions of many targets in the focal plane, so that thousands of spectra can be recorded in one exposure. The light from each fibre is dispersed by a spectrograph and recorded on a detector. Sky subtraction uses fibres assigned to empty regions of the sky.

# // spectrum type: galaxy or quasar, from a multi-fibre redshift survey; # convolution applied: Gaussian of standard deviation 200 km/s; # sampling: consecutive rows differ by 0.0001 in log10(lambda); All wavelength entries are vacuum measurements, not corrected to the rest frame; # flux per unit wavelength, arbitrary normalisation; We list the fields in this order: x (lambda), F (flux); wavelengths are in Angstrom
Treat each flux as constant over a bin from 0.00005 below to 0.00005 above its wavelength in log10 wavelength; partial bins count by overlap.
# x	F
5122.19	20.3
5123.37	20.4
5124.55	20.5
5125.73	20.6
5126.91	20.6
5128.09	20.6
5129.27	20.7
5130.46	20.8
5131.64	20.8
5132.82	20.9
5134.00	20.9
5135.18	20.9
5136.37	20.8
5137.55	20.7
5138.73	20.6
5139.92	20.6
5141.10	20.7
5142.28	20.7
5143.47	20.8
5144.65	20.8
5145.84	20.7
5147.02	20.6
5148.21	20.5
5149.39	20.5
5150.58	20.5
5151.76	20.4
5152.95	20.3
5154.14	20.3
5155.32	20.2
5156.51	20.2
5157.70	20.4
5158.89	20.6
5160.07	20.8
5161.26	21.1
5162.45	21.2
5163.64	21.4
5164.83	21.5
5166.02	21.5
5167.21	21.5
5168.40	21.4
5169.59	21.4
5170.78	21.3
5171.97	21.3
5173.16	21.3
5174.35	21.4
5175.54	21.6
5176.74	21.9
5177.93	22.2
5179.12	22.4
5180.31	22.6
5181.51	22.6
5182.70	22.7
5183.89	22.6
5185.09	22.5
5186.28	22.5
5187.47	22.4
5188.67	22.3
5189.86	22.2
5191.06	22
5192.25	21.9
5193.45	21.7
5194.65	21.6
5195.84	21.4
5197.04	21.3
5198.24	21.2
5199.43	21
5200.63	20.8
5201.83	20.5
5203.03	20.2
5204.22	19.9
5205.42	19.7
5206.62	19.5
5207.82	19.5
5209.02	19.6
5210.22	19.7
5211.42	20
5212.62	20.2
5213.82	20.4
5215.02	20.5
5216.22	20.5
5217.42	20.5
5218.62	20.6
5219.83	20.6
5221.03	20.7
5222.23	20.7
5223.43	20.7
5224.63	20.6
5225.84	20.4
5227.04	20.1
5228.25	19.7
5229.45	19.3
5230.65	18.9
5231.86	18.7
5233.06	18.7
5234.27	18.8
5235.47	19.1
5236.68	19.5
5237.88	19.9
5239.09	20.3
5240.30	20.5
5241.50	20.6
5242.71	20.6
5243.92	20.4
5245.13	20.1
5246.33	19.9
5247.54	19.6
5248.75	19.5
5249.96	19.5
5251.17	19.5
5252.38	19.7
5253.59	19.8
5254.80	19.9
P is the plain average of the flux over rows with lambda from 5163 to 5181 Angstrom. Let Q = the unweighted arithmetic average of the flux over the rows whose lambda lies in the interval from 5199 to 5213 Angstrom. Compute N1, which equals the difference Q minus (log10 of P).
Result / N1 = 18.7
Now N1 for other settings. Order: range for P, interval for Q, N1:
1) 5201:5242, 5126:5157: 19.3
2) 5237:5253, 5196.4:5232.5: 18.9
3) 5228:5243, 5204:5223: 18.9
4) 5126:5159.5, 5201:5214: 18.6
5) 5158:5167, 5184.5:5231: 19.4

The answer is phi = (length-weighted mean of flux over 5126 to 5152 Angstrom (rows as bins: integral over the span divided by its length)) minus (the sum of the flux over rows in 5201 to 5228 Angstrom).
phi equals -424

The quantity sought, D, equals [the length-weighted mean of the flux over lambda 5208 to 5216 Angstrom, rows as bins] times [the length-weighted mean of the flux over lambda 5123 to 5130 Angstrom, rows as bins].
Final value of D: 412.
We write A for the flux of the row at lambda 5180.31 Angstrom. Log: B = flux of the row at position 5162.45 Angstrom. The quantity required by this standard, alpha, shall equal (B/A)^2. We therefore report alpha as 0.88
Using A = 22.6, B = 21.2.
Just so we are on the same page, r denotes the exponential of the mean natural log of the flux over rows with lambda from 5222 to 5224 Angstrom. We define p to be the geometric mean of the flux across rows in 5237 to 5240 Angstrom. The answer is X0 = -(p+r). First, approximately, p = 20.1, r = 20.7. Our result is -40.8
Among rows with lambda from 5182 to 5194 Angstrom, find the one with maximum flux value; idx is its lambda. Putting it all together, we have 5182.70 Angstrom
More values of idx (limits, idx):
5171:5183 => 5182.70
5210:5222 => 5221.03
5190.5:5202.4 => 5191.06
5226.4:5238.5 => 5227.04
